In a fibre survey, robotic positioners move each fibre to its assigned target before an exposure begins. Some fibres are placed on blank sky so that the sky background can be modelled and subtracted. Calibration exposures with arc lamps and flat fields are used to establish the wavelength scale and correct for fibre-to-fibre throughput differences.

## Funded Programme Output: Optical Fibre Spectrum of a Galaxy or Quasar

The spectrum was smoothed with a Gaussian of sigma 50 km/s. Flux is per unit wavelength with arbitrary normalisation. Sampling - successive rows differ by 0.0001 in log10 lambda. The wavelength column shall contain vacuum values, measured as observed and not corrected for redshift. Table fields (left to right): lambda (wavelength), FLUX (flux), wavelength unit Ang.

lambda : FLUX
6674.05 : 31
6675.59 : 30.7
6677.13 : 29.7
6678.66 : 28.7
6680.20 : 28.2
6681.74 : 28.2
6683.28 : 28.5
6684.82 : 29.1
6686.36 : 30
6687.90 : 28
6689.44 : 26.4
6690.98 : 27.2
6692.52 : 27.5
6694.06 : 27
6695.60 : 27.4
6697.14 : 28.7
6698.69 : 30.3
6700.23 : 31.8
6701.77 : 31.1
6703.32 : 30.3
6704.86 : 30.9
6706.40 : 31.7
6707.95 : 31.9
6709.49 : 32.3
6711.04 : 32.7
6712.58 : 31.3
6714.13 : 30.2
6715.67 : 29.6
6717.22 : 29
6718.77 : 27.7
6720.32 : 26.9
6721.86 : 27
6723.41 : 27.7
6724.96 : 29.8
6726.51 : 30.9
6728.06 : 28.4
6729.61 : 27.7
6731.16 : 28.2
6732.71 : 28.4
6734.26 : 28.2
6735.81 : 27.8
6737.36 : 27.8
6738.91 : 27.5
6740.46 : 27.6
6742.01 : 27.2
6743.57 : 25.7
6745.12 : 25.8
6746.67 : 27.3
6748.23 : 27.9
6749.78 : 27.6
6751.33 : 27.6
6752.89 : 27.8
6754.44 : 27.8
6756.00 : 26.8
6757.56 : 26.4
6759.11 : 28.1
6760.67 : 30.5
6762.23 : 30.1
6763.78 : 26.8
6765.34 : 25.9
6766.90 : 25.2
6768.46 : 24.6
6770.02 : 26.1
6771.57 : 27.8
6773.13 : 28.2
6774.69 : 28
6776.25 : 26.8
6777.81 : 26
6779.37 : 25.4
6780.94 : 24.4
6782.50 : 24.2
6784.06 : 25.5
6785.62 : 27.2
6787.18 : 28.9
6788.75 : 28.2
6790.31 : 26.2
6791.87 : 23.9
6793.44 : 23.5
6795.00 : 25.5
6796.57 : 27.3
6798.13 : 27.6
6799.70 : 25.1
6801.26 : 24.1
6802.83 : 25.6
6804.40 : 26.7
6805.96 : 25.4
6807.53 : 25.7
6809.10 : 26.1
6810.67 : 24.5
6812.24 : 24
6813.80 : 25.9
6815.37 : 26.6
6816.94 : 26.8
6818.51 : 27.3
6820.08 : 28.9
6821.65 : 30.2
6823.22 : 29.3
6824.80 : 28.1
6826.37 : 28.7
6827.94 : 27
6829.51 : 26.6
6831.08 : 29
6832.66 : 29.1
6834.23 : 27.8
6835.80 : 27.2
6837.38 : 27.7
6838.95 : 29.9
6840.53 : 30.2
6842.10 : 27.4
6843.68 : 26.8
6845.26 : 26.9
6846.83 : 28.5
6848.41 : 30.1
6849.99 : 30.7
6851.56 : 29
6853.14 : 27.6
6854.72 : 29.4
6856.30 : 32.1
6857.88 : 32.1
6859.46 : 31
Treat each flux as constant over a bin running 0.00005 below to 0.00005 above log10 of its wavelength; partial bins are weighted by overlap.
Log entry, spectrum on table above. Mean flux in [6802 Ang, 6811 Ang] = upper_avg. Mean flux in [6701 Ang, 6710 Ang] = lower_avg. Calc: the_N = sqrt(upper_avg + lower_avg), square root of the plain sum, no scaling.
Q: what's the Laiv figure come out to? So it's 7.55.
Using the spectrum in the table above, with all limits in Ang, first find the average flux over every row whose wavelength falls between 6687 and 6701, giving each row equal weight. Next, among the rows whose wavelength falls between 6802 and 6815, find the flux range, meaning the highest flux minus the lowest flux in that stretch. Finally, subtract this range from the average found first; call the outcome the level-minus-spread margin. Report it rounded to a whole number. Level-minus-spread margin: 26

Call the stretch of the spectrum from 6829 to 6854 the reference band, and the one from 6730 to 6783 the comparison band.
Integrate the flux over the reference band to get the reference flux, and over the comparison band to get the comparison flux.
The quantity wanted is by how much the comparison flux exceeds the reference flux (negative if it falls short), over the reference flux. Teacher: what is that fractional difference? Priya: 1.0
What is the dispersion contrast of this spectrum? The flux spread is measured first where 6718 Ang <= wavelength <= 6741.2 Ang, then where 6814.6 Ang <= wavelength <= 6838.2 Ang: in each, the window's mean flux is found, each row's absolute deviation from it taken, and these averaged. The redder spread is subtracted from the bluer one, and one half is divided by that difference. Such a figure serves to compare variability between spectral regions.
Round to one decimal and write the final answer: -2.0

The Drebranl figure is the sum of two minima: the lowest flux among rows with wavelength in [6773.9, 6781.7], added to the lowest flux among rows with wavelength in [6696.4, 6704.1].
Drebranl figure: 53.1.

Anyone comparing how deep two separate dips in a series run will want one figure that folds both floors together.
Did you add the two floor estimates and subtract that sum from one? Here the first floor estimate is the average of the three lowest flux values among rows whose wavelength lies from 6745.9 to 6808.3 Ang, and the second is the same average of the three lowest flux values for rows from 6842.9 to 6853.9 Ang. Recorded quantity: -49.9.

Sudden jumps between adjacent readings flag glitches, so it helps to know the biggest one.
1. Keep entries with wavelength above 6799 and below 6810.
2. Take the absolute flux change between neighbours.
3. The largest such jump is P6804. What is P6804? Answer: 1.5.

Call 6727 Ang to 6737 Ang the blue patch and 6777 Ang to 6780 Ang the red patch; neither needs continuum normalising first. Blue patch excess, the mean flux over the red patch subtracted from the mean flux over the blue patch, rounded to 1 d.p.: 2.4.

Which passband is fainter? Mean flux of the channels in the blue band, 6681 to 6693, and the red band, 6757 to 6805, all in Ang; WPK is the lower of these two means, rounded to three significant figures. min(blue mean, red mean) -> 26.4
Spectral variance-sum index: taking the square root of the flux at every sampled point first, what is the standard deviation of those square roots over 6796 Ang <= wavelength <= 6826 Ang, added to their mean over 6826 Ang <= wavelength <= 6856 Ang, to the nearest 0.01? 5.49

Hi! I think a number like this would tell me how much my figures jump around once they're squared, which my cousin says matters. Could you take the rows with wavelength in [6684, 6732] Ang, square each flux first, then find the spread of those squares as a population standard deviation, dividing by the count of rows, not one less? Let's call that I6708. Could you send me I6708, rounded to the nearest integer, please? 108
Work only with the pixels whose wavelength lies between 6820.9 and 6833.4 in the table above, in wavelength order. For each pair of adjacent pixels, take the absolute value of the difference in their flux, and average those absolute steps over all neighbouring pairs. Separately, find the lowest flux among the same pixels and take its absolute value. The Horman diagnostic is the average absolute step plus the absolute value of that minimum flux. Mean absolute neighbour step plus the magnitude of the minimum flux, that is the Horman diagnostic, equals 27.6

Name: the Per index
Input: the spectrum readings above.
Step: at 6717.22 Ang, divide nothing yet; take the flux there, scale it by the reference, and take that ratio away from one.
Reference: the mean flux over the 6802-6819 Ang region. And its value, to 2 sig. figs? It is -0.12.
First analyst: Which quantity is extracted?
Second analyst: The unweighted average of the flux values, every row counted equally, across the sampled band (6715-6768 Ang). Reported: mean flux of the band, 27.8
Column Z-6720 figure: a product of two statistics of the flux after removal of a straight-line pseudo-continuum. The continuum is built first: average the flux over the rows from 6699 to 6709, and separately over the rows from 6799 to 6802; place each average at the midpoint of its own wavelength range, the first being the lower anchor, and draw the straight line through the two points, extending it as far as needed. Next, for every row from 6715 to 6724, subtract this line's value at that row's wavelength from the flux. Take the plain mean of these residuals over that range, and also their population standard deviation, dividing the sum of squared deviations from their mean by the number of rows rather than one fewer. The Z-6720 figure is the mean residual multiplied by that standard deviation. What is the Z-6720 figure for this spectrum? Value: -1.9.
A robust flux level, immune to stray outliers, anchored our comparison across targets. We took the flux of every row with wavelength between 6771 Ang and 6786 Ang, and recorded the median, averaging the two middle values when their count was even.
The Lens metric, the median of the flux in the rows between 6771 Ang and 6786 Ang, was 26.4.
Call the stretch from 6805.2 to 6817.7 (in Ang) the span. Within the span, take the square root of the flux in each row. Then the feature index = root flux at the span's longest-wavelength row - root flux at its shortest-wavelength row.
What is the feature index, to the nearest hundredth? 0.14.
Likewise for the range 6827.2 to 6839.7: 0.27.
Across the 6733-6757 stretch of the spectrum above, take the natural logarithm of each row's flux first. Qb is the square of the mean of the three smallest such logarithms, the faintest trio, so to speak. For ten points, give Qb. 10.6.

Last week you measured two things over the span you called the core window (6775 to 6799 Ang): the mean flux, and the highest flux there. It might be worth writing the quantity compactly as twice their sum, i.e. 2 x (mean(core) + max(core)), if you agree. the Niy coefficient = 110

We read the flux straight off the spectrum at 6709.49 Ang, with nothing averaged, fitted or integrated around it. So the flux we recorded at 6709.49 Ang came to 32.3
